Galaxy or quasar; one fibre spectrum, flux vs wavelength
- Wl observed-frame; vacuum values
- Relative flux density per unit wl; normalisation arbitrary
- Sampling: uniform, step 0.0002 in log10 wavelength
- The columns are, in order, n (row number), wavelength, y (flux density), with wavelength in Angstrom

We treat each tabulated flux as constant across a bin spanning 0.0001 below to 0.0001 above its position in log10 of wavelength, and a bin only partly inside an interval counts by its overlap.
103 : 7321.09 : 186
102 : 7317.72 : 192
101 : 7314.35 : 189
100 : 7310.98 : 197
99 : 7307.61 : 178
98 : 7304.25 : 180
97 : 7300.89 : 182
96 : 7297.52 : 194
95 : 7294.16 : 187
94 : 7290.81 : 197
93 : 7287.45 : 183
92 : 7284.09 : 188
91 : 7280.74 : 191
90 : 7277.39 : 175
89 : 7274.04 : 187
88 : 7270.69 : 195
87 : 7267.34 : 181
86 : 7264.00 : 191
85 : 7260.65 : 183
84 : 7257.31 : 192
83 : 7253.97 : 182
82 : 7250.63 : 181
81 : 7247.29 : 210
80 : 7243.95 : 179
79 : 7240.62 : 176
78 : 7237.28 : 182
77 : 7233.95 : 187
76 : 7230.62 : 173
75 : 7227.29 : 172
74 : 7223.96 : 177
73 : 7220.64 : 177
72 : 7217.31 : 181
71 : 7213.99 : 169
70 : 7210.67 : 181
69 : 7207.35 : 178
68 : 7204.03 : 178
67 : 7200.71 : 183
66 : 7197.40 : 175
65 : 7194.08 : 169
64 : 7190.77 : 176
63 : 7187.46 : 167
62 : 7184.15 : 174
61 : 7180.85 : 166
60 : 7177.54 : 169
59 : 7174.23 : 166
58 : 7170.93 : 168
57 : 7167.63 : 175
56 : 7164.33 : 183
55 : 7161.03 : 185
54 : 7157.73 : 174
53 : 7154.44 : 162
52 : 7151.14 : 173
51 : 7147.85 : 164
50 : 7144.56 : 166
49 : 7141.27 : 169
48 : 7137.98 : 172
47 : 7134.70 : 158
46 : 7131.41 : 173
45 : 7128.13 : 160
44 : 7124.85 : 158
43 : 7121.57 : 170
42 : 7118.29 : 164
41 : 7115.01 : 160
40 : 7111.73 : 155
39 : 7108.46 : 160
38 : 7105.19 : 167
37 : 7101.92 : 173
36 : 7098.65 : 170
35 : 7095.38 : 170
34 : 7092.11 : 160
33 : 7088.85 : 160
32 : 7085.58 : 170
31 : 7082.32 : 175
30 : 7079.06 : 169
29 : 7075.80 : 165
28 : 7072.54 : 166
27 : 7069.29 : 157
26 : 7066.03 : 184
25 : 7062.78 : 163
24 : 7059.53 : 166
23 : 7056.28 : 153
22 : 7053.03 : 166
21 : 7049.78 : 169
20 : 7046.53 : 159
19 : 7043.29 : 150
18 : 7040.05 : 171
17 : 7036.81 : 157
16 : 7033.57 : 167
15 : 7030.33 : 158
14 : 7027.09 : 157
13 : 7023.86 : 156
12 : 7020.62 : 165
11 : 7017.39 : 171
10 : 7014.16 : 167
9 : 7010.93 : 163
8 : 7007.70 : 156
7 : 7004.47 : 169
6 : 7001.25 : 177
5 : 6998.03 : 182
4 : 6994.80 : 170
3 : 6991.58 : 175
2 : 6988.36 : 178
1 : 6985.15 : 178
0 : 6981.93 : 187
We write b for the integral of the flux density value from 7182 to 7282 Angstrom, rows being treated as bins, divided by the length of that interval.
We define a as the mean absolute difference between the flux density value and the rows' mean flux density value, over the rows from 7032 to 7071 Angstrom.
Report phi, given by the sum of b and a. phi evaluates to 188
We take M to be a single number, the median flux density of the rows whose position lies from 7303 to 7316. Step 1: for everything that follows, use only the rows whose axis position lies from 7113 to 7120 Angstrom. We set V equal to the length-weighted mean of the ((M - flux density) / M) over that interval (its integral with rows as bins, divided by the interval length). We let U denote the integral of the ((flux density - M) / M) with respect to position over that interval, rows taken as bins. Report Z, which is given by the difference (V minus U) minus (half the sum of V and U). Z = 1.4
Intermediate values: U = -0.86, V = 0.123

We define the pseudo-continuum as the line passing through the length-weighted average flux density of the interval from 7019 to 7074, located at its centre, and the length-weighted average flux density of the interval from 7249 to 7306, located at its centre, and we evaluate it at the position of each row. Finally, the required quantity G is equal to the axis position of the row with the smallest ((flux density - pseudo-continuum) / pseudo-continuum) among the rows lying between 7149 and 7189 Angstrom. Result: 7154.44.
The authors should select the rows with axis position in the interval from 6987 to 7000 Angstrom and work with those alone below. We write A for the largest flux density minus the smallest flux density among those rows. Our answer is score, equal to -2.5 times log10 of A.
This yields -2.7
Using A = 12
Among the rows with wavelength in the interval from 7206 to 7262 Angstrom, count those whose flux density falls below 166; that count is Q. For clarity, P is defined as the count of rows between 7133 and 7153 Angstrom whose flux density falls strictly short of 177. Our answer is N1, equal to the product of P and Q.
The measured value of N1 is 0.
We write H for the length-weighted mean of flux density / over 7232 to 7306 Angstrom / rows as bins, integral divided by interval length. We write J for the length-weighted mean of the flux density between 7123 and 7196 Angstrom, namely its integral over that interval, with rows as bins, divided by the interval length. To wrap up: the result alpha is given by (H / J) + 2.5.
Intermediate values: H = 186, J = 169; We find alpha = 3.60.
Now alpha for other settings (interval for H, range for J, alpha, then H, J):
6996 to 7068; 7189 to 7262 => 3.42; 165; 180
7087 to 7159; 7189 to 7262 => 3.42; 165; 180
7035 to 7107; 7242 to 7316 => 3.38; 165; 187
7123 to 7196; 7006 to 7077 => 3.54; 169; 163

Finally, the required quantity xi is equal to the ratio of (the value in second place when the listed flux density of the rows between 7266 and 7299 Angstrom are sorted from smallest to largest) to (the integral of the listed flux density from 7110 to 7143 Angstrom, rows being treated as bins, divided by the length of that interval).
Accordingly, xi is 1.10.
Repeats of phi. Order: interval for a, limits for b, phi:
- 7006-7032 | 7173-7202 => 176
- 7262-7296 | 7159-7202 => 178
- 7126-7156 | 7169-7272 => 183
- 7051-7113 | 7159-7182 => 179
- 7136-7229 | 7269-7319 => 193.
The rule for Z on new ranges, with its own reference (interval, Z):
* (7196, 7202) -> 0.3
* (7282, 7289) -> -0.1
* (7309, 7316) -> -0.5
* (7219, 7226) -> 0.5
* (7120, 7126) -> 1.0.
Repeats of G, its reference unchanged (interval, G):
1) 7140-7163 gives 7154.44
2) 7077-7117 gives 7111.73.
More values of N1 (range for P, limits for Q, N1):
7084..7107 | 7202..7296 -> 0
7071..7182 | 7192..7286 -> 0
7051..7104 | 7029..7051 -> 60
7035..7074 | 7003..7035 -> 66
